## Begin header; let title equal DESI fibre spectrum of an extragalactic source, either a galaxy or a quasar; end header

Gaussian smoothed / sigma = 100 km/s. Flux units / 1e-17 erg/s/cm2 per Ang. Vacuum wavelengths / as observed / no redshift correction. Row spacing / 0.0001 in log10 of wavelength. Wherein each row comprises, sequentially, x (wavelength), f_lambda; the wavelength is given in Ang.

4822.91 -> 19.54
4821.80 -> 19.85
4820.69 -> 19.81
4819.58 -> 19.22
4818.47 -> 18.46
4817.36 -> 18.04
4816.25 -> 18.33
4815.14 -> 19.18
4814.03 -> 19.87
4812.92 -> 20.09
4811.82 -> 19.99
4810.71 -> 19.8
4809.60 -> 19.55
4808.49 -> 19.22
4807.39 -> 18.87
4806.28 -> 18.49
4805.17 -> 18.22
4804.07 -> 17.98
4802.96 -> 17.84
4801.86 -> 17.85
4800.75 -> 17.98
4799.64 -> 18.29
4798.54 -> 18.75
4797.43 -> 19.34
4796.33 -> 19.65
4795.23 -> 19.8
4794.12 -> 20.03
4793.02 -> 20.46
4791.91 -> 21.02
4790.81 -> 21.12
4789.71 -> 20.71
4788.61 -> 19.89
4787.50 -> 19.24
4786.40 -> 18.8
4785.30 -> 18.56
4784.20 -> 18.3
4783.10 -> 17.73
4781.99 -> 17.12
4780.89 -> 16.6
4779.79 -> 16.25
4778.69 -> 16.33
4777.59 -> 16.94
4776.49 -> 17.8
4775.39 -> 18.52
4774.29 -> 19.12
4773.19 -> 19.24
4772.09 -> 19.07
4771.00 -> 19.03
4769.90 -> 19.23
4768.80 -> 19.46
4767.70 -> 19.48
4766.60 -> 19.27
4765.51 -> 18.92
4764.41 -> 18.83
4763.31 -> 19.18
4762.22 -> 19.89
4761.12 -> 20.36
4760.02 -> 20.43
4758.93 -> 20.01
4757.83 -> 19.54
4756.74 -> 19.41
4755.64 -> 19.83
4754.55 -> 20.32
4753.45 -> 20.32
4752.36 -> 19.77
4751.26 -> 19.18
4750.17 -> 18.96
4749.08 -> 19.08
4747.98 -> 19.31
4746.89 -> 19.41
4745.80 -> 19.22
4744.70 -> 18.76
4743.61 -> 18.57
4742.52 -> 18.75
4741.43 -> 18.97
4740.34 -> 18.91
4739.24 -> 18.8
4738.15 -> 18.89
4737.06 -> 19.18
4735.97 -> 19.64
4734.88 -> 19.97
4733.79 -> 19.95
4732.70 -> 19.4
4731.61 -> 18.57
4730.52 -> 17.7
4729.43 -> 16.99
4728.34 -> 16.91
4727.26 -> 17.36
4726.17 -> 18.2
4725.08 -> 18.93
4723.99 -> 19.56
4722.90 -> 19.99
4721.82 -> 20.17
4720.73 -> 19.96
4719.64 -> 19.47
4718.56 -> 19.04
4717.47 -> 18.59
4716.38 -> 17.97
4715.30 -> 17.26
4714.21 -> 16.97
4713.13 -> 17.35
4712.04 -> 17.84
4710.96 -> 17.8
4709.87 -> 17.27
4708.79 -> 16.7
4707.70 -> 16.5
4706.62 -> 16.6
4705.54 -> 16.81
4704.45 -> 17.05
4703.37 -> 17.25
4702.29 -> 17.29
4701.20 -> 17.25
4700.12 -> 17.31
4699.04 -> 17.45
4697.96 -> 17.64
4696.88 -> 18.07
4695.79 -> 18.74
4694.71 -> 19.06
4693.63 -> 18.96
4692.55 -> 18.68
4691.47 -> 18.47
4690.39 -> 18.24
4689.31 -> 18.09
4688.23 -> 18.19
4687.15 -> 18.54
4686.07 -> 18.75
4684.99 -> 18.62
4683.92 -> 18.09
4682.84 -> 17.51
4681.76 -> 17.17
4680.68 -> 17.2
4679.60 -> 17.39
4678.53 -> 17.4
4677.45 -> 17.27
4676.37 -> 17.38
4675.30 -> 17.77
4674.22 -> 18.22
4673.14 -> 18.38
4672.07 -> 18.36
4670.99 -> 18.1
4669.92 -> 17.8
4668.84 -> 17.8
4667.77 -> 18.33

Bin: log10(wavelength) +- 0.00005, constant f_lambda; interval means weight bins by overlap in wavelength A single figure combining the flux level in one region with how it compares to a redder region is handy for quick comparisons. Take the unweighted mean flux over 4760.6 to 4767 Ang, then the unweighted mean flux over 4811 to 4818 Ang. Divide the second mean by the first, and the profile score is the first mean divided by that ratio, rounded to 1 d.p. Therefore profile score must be 19.6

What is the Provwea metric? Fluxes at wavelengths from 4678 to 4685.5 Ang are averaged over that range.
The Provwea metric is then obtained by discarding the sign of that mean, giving 17.6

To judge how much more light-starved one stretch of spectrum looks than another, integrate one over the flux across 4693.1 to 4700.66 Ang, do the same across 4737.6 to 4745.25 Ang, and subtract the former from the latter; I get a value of -0.01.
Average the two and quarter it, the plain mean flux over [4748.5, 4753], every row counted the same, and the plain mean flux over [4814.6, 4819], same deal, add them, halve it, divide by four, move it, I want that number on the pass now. 4.72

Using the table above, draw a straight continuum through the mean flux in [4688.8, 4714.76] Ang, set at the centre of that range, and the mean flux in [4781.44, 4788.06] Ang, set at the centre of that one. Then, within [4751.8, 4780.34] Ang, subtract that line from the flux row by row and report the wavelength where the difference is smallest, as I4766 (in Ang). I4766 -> 4779.79 Ang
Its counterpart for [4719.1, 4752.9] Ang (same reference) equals 4728.34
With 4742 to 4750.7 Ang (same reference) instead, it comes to 4743.61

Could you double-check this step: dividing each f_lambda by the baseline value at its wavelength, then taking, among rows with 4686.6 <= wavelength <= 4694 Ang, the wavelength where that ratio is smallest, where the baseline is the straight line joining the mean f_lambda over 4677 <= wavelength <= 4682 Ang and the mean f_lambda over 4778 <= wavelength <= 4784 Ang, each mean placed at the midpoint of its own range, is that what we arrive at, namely 4689.31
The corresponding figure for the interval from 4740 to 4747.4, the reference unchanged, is 4743.61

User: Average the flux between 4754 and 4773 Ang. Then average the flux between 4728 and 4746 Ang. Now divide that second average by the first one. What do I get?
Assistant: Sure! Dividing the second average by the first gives 0.961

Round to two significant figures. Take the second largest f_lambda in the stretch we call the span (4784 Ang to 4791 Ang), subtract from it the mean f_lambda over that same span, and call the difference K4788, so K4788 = 1.2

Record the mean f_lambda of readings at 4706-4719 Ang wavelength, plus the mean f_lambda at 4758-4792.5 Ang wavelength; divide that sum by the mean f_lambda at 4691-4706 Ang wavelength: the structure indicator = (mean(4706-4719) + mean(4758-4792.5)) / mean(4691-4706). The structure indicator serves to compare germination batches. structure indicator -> 2.04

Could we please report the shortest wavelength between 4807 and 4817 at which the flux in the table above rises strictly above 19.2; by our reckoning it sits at 4808.49 Ang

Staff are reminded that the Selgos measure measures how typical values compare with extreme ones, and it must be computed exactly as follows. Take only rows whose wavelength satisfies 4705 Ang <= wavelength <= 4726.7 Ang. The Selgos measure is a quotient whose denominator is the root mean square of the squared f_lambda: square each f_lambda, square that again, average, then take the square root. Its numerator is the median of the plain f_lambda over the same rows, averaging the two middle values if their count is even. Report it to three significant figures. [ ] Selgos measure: 0.0536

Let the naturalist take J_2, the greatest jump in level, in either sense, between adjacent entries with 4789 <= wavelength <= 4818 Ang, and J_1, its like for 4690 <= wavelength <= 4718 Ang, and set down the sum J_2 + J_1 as 1.560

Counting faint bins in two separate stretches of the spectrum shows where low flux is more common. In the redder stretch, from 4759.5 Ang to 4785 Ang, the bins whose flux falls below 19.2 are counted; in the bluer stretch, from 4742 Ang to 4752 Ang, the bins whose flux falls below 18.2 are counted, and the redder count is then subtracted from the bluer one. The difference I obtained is -15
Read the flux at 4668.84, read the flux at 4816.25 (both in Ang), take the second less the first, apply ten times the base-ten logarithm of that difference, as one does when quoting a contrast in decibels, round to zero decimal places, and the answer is -3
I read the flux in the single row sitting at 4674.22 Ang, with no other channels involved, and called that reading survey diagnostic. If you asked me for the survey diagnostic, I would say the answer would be 18.22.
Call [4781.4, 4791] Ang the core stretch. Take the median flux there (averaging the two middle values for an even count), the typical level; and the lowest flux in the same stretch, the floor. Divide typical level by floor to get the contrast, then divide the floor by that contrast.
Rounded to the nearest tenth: 15.6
